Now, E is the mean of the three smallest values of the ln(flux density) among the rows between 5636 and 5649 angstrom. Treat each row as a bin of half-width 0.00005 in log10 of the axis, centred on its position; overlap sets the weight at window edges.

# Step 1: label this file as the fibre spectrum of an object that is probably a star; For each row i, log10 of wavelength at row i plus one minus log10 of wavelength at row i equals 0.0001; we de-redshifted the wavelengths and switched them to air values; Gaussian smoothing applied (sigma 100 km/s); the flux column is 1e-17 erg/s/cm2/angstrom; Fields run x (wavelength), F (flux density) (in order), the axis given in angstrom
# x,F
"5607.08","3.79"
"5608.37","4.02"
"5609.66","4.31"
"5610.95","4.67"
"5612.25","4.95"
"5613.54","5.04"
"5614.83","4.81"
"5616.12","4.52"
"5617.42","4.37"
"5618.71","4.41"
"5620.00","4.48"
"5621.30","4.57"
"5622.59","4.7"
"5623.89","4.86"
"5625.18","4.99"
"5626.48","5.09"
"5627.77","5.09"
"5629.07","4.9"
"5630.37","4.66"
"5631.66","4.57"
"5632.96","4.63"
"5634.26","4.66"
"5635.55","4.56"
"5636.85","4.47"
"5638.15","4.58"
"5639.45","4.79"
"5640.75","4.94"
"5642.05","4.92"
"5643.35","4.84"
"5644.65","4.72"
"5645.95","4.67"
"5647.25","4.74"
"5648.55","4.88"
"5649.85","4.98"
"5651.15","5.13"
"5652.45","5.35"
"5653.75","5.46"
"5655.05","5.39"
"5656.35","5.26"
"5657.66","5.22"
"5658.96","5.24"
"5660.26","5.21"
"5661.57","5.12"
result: 1.52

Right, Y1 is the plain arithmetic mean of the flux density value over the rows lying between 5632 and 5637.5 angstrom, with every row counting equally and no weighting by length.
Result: 4.58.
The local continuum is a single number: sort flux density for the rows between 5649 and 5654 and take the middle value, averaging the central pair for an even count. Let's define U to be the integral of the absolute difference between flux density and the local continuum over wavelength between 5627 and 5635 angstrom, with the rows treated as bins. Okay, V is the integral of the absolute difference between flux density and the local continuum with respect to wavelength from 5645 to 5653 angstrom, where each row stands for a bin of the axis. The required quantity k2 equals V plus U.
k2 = 6.5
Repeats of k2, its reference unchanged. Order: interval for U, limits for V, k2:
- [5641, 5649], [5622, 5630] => 6.0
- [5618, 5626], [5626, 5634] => 8.0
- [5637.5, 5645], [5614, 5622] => 8.9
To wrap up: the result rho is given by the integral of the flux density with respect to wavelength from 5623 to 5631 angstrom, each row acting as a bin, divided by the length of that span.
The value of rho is 4.92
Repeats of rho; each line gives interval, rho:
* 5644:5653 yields 4.92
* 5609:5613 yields 4.65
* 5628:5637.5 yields 4.65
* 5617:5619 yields 4.40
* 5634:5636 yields 4.62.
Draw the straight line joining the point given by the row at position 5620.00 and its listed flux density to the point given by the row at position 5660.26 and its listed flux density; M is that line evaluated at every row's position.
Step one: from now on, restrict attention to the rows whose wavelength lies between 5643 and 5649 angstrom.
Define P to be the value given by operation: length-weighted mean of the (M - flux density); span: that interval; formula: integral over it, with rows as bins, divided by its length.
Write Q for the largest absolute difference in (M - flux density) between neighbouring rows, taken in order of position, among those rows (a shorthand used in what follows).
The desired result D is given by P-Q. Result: 0.0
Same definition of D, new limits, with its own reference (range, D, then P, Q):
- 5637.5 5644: -0.1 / 0.0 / 0.19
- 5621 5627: -0.4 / -0.3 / 0.14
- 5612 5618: -0.7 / -0.3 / 0.31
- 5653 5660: -0.3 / -0.2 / 0.15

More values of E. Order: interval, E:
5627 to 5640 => 1.51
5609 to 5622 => 1.47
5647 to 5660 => 1.58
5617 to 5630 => 1.49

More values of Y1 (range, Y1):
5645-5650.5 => 4.82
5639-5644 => 4.87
